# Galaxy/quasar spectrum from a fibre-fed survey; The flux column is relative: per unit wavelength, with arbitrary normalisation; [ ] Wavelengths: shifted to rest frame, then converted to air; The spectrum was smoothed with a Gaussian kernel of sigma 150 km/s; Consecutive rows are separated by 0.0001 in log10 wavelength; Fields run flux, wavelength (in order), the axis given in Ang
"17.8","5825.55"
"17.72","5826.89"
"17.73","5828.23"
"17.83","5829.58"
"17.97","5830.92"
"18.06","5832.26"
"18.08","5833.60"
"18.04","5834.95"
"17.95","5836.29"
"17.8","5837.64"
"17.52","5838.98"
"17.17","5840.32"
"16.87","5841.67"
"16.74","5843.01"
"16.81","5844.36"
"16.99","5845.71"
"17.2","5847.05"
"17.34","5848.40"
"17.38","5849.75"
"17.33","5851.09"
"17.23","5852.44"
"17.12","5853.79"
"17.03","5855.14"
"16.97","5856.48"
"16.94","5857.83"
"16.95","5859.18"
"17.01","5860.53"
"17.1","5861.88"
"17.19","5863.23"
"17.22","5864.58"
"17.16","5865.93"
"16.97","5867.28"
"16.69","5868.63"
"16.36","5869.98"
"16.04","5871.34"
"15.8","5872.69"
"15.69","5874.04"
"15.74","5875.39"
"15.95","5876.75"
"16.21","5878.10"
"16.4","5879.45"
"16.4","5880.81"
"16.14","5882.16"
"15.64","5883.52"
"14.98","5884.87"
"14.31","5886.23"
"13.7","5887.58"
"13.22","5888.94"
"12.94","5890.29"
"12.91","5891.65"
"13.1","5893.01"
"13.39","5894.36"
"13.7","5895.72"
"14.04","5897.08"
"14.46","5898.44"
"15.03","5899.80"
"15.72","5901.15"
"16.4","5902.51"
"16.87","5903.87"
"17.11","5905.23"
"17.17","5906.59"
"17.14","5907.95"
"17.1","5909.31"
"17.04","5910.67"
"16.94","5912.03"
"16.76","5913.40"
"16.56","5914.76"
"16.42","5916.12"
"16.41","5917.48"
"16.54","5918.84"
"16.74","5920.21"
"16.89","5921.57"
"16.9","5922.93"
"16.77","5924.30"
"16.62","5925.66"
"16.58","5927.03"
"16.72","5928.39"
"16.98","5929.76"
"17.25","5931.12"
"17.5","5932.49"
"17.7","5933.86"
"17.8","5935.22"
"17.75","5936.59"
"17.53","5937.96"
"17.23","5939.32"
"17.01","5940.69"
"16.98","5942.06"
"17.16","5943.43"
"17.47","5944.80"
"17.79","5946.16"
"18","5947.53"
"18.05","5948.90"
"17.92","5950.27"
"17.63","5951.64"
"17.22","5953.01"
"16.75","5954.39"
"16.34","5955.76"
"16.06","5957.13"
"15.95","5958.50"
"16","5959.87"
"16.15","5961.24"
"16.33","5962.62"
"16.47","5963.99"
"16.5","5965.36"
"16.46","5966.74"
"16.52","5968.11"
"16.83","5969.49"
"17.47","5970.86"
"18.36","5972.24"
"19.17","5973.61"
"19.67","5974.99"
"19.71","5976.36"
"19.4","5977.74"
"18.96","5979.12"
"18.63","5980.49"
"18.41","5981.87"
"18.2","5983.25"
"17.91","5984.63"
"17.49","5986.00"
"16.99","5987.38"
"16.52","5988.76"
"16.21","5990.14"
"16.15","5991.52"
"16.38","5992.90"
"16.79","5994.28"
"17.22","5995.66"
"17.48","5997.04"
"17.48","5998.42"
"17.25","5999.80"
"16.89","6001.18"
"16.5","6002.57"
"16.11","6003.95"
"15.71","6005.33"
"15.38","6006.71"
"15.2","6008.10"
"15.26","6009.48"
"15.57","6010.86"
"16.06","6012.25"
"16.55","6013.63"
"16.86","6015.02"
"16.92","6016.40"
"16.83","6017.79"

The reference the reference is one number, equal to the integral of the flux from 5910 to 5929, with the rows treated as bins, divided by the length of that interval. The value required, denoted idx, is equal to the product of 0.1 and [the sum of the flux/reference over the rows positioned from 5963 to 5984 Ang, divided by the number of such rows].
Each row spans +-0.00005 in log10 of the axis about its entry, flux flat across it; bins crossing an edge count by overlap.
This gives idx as 0.108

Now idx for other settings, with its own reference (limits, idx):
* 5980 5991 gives 0.105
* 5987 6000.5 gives 0.101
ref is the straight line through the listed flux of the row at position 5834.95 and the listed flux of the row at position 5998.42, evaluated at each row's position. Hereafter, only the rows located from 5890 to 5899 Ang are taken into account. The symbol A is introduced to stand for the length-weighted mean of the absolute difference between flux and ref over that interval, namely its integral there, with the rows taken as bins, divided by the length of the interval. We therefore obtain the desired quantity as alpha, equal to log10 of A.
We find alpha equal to 0.6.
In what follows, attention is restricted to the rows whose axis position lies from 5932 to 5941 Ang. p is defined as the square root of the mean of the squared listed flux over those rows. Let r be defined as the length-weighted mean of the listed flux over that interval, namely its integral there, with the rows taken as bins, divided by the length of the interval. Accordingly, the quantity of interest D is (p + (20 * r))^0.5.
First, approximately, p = 17.5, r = 17.5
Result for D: 19.2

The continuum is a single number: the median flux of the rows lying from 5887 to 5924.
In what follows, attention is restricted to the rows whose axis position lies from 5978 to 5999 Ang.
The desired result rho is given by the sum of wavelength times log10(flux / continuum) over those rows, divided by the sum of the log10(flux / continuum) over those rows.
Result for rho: 5985.4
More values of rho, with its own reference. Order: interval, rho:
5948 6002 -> 5977.1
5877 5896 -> 5890.4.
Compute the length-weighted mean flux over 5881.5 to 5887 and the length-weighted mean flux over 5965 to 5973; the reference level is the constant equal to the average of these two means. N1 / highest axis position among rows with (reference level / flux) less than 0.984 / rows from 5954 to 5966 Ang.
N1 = 5965.36 Ang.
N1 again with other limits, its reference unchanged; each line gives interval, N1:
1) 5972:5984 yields 5983.25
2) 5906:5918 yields 5916.12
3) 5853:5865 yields 5864.58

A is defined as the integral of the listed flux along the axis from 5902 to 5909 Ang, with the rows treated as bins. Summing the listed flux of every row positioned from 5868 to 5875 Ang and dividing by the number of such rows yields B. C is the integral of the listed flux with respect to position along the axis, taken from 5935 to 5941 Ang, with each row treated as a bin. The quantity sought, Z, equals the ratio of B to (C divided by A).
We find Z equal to 18.3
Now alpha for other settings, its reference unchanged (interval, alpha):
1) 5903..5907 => -0.1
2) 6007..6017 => 0.1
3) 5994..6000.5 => -0.7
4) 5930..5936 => -0.6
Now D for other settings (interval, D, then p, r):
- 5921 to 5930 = 18.8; 16.8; 16.8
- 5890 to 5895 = 16.6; 13.1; 13.1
